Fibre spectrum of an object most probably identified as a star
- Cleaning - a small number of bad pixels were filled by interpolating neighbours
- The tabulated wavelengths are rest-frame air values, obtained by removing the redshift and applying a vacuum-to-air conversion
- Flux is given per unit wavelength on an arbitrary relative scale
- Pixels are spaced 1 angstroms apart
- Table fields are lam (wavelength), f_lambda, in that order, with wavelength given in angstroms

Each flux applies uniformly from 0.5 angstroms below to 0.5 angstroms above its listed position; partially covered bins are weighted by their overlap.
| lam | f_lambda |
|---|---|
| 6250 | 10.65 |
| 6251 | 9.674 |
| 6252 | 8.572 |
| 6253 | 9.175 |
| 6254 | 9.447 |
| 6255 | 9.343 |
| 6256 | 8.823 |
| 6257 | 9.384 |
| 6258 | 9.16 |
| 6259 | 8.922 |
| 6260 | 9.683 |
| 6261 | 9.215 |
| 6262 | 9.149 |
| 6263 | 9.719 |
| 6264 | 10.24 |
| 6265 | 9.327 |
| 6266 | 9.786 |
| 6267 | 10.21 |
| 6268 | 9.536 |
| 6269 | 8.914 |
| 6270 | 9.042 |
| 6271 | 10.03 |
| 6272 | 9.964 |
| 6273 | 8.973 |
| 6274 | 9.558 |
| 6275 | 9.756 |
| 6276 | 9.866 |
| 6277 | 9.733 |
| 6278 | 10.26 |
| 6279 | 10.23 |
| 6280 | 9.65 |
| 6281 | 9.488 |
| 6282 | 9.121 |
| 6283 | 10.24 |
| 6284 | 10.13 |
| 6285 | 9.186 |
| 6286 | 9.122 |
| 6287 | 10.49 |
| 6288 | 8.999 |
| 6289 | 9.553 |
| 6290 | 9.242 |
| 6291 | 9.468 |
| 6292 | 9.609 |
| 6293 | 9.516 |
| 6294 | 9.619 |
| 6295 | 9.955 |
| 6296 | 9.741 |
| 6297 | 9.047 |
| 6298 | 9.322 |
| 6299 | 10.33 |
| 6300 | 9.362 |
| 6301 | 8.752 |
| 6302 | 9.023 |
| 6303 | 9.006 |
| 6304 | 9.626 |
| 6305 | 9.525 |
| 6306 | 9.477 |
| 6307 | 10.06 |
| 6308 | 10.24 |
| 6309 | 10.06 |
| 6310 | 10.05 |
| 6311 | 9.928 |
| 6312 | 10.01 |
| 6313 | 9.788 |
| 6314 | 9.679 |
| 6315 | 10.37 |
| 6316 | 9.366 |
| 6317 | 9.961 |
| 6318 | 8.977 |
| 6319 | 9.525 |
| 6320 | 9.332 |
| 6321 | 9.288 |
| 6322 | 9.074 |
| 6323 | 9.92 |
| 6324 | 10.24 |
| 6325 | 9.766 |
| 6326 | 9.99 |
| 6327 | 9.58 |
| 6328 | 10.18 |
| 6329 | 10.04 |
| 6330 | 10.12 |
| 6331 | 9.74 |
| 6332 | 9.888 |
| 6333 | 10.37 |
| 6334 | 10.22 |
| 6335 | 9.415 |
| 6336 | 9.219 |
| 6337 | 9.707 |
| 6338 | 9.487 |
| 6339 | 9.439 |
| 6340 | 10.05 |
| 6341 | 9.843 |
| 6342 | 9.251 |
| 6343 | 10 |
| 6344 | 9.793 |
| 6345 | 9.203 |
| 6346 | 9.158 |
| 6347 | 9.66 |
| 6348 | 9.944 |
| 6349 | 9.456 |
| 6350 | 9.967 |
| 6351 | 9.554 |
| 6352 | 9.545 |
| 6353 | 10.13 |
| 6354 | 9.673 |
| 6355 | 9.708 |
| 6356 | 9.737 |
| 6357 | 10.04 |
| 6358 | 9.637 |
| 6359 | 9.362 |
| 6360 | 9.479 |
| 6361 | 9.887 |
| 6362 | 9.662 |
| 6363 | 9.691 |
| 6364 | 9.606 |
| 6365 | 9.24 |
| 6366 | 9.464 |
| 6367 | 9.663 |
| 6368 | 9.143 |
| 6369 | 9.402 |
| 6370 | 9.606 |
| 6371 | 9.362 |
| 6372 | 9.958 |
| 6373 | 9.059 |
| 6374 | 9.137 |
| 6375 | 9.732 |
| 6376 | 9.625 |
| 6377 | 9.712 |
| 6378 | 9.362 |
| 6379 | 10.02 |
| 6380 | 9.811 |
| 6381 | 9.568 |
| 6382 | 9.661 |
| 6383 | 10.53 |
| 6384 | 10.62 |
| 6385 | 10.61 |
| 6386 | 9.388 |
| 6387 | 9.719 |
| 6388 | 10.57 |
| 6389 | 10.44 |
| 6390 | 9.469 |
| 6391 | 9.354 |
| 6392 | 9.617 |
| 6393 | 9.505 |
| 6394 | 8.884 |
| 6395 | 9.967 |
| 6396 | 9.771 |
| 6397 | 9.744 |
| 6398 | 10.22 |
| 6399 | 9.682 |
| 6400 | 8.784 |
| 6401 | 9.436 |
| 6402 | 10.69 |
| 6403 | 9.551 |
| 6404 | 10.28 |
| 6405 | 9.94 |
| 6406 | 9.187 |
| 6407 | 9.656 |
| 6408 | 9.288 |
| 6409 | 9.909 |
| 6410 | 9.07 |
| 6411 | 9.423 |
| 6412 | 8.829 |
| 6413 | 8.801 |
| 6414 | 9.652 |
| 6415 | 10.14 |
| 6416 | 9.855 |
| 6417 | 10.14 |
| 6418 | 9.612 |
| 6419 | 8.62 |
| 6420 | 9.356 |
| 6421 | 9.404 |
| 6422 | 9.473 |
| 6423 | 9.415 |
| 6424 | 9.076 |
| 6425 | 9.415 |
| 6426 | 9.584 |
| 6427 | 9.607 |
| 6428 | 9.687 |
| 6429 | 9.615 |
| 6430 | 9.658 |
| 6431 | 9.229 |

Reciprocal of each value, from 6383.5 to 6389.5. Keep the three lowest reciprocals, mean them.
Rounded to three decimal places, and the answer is 0.094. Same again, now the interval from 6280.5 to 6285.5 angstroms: 0.101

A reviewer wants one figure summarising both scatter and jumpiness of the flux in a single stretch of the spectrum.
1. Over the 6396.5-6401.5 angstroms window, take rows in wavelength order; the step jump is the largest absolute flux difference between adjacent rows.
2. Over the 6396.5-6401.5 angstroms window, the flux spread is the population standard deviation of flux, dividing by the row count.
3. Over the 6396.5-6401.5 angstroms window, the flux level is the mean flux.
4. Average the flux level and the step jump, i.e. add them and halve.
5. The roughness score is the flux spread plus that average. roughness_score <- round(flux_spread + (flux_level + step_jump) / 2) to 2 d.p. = 5.70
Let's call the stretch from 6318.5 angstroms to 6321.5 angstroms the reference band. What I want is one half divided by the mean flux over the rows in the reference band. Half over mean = 0.0533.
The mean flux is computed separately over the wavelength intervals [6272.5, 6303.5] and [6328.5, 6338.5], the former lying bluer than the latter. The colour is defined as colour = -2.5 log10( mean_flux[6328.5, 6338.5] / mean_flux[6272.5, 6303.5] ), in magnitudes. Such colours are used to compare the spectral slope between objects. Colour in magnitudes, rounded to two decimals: -0.03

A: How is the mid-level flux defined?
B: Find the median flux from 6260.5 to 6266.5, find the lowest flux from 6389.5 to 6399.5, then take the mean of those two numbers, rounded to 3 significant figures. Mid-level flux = 9.20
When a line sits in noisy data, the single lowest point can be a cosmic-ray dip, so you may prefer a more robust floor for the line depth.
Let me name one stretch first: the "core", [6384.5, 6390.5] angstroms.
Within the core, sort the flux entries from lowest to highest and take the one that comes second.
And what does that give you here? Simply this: 9.469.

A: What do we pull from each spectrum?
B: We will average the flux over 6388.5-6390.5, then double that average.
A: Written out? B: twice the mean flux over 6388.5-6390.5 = 19.9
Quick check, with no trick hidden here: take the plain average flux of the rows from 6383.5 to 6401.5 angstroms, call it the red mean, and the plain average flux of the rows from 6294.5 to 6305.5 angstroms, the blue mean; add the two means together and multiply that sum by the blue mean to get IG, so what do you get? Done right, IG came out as 181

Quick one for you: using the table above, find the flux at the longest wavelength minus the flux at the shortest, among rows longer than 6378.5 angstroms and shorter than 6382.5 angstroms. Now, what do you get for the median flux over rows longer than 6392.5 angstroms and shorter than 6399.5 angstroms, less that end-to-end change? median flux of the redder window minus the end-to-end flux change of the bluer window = 10.1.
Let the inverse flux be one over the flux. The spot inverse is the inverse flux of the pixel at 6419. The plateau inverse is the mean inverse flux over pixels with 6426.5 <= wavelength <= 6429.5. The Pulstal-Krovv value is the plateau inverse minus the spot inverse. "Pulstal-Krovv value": -0.012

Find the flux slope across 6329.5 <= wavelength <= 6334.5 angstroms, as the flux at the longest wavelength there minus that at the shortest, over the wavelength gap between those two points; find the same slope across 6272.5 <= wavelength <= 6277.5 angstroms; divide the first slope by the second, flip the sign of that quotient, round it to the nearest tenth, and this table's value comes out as -0.1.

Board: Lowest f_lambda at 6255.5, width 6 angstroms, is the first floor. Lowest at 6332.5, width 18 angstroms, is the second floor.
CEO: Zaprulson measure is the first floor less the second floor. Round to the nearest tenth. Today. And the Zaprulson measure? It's -0.4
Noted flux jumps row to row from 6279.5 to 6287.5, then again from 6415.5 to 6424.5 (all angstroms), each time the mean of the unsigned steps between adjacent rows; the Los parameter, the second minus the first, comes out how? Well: -0.21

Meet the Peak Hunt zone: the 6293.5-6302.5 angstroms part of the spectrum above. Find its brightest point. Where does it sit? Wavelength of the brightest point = 6299 angstroms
